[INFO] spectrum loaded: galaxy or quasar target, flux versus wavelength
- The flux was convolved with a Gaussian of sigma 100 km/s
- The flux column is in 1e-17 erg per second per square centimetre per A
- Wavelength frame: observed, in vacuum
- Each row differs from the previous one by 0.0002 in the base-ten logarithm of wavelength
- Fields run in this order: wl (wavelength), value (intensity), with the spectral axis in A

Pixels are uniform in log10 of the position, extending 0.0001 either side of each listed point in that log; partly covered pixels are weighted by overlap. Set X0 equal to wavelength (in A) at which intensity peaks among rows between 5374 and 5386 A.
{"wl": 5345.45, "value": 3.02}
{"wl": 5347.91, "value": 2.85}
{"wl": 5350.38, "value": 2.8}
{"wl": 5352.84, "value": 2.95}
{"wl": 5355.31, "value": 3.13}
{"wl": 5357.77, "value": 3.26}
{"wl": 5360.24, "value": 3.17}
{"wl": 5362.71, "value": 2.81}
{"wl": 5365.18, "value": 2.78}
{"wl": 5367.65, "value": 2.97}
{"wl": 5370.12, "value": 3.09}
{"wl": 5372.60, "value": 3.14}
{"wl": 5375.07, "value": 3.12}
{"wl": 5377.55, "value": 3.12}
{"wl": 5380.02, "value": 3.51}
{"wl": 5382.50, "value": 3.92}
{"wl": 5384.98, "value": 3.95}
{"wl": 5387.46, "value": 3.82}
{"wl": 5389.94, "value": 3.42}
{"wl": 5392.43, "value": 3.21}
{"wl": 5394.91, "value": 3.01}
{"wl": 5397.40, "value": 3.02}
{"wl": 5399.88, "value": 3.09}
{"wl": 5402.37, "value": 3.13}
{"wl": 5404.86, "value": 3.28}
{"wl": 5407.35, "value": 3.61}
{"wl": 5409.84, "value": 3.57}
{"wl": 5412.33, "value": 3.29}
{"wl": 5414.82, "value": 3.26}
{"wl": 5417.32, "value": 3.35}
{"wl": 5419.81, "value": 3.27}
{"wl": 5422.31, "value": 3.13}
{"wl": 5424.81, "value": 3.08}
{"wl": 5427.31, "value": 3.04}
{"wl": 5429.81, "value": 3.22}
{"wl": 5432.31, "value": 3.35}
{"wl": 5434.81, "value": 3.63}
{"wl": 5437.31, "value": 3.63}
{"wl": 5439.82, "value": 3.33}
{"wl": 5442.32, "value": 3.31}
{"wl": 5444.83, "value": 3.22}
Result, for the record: 5384.98 A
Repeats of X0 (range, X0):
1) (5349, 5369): 5357.77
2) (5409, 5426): 5409.84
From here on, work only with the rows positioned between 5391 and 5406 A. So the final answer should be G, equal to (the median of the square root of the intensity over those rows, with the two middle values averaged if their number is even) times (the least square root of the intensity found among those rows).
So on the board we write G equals 3.06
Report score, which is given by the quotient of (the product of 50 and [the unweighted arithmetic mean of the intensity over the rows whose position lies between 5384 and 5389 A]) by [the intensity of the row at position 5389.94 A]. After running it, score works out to 57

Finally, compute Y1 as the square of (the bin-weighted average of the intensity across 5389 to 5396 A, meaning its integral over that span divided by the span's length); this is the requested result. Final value 10.3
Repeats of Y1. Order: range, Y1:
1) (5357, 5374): 9.2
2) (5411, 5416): 10.8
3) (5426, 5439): 11.4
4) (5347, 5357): 8.7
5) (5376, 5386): 13.0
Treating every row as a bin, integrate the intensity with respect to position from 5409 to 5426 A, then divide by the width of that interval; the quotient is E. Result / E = 3.27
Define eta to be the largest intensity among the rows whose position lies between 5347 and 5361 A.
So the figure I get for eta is 3.26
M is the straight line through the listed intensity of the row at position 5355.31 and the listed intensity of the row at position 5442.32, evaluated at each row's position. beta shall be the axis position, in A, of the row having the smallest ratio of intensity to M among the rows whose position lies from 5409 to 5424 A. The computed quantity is 5422.31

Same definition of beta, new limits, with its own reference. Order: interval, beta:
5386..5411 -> 5394.91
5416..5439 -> 5427.31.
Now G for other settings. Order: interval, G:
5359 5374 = 2.90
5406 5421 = 3.29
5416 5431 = 3.11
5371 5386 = 3.22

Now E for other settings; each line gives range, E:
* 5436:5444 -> 3.41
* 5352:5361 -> 3.13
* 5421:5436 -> 3.24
